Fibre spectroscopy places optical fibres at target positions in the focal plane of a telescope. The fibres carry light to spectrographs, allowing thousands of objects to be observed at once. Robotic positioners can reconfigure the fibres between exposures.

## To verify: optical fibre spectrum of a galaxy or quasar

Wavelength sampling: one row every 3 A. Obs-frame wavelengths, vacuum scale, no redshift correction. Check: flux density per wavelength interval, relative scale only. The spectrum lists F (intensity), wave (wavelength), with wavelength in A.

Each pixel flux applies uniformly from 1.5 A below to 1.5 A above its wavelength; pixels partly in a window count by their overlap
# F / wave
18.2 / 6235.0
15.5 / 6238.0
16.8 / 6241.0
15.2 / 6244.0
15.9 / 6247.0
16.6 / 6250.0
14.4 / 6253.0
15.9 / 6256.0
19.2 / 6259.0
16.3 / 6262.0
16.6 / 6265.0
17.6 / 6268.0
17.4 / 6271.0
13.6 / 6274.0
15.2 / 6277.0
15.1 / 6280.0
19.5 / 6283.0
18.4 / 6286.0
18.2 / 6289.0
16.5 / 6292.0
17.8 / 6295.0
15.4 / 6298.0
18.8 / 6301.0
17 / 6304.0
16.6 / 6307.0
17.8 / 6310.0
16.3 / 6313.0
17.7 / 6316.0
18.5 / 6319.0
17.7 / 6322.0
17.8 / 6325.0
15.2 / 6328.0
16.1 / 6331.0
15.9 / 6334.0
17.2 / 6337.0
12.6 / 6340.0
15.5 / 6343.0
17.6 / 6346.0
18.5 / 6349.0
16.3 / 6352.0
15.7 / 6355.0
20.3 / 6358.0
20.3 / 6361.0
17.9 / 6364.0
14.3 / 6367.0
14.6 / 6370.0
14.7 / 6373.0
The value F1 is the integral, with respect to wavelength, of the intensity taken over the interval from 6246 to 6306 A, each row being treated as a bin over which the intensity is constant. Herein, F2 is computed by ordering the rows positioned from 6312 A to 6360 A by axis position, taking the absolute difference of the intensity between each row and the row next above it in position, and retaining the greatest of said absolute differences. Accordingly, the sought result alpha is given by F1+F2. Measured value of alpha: 1011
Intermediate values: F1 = 1007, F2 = 4.60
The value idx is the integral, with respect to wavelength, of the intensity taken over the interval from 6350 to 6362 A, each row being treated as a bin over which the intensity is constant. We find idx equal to 217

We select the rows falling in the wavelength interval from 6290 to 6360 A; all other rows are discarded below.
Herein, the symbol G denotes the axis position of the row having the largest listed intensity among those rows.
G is 6358.0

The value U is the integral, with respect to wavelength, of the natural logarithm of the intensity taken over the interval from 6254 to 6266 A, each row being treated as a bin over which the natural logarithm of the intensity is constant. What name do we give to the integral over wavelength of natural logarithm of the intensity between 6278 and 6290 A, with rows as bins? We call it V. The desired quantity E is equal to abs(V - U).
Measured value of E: 0.5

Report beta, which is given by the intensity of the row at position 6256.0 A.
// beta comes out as 15.9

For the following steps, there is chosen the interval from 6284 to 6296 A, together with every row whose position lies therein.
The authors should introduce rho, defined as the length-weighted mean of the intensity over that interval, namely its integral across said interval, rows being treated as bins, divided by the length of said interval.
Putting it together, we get 17.8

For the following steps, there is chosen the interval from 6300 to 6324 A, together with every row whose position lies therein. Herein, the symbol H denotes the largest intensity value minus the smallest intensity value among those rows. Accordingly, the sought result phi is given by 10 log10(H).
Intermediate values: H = 2.50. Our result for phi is 4.0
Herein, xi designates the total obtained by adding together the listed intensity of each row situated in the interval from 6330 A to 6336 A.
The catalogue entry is 32.0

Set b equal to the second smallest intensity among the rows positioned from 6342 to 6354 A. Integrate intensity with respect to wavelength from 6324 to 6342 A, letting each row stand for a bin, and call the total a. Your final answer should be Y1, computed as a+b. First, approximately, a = 283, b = 16.3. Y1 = 300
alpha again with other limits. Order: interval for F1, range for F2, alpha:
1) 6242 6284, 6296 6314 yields 688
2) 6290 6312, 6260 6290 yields 381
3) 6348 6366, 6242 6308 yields 329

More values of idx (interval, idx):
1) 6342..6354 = 204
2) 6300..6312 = 209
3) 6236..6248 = 191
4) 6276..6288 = 206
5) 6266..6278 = 192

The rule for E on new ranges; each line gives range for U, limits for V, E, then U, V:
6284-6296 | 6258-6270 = 0.3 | 34.5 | 34.2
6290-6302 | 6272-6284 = 1.0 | 34.0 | 33.0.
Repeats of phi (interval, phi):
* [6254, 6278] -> 7.5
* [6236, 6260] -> 6.8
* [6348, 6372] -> 7.8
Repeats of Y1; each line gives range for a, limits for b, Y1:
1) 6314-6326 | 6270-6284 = 229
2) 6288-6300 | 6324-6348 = 219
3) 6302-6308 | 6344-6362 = 118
